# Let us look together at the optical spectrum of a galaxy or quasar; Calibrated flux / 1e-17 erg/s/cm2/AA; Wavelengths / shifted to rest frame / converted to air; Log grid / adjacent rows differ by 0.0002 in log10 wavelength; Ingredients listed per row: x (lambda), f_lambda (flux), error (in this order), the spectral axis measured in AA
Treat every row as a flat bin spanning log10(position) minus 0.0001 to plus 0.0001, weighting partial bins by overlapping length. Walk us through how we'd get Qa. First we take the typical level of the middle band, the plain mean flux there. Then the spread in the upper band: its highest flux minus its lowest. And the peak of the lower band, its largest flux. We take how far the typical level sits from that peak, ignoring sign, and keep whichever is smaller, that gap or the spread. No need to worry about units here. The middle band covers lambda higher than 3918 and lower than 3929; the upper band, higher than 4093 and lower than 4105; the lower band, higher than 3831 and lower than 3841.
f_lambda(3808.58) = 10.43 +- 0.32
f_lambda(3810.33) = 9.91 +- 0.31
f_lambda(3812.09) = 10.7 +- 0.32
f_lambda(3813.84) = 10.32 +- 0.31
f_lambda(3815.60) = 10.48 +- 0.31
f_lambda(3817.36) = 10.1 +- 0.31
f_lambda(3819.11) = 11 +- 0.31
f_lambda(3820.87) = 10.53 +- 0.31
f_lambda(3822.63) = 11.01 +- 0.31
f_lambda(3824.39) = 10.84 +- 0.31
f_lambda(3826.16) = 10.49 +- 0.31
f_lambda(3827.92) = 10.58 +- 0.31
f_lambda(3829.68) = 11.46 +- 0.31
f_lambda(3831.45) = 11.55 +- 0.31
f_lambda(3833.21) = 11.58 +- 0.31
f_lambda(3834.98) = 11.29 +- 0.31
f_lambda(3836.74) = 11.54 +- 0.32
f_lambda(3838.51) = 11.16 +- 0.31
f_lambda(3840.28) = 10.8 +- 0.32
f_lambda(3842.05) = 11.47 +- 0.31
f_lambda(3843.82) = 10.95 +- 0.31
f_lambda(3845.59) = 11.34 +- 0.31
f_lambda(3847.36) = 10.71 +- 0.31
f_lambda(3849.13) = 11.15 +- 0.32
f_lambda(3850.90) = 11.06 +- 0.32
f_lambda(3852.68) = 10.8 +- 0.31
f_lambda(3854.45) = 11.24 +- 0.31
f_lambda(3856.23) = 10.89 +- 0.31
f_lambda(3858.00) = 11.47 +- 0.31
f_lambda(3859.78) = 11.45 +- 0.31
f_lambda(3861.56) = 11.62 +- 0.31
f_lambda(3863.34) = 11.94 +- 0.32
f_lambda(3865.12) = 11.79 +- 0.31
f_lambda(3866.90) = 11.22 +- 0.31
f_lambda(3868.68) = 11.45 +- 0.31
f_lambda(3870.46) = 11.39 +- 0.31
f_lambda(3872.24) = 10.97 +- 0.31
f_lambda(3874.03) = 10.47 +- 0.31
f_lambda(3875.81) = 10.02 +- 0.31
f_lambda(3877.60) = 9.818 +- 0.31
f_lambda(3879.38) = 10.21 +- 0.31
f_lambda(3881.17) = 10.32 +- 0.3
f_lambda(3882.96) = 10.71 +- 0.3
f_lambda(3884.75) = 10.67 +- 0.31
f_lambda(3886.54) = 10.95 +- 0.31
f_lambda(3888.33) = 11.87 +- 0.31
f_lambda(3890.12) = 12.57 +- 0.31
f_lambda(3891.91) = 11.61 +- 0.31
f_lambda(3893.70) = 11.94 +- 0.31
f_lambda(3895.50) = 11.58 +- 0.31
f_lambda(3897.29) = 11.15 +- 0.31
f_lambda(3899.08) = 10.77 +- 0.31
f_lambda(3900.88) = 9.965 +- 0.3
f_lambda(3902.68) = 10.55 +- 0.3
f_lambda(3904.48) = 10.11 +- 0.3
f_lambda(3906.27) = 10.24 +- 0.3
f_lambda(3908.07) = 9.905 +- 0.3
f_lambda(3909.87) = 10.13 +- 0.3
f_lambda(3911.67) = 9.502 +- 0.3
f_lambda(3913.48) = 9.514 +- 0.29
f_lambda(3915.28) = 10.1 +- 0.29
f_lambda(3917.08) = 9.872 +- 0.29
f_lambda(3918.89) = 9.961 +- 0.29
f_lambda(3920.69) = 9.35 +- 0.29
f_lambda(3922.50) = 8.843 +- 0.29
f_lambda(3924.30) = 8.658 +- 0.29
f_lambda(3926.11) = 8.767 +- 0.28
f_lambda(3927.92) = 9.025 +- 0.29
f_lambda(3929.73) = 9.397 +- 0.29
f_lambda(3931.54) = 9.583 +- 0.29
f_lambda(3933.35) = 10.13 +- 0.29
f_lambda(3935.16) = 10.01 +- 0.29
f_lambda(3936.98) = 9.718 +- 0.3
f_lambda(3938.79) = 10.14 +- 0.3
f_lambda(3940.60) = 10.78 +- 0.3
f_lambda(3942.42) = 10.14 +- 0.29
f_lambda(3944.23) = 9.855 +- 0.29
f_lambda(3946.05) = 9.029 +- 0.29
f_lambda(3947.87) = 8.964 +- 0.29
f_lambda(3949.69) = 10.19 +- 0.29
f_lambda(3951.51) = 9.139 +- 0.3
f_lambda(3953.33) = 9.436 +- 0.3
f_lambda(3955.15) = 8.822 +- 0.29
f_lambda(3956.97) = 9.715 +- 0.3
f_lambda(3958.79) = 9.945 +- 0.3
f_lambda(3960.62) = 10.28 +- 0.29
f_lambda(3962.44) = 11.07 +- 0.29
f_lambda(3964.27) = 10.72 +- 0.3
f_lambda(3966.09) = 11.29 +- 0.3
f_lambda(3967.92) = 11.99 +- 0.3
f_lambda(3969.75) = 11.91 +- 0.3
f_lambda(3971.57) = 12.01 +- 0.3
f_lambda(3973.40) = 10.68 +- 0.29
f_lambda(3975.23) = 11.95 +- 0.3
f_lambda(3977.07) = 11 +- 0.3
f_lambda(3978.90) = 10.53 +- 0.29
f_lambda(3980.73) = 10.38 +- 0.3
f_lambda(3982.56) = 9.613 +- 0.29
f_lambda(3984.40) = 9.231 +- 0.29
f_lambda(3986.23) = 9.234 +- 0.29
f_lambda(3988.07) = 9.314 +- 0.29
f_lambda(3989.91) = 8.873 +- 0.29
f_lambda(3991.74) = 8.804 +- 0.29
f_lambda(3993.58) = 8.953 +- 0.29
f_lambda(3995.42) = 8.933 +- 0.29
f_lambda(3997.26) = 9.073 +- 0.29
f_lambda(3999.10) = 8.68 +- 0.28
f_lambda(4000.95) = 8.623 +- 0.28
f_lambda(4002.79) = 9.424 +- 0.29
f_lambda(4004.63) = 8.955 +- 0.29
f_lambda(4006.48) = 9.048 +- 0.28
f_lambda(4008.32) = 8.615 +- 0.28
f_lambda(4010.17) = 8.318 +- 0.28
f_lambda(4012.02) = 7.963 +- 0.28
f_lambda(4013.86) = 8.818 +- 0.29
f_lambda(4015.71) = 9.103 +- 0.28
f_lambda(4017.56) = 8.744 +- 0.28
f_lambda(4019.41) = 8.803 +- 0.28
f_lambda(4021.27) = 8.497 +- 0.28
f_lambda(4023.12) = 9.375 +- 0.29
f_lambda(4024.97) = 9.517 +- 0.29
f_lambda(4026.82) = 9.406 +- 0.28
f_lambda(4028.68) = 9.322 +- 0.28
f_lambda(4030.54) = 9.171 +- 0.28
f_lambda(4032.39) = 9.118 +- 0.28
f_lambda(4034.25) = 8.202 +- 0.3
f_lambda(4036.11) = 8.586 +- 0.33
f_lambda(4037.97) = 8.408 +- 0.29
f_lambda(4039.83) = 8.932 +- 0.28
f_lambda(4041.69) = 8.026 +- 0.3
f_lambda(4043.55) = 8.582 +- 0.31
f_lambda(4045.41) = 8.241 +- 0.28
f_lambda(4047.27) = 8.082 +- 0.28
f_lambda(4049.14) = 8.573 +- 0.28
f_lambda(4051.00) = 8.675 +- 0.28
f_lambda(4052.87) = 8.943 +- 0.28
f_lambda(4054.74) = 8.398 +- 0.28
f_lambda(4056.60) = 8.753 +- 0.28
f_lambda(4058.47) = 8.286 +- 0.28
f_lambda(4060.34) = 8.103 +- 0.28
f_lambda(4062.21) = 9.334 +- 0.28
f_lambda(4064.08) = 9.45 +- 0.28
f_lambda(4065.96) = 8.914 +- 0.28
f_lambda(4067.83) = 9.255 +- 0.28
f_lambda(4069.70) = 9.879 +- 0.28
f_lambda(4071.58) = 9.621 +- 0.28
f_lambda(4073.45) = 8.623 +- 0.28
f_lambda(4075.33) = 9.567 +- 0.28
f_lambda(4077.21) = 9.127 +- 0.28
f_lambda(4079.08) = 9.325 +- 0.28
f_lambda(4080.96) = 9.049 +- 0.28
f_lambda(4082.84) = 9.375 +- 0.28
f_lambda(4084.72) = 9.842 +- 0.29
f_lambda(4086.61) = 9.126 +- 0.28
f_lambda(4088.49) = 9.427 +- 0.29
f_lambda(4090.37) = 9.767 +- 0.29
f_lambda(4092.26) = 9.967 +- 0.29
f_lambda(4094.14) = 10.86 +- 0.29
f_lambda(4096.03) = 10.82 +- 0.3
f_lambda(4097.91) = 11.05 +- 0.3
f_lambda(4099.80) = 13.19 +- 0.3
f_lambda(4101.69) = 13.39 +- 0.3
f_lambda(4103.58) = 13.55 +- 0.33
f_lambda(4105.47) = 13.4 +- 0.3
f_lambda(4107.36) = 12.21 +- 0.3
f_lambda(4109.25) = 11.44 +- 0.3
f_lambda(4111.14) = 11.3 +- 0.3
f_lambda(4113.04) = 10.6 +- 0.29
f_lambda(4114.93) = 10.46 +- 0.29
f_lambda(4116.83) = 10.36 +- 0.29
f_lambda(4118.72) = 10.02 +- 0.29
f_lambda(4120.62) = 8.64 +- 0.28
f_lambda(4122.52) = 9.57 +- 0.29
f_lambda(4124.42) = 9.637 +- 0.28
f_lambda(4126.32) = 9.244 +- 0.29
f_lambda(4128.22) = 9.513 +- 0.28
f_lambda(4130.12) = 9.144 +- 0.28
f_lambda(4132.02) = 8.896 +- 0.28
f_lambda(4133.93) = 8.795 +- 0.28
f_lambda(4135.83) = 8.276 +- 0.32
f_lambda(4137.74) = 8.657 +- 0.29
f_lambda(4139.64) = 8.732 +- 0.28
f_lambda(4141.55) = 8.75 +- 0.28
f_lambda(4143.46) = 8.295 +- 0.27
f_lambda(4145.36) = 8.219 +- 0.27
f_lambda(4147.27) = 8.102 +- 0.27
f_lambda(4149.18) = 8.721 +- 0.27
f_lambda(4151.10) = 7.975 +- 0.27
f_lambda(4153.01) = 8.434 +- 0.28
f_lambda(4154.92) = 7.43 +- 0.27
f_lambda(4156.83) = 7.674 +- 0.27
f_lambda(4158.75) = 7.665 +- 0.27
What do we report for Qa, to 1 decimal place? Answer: 2.5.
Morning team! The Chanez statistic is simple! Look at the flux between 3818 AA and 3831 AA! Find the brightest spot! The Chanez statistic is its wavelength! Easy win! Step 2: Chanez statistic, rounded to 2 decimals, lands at 3829.68 AA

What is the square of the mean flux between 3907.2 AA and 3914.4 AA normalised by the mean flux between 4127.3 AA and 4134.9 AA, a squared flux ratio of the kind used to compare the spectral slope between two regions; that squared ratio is 1.2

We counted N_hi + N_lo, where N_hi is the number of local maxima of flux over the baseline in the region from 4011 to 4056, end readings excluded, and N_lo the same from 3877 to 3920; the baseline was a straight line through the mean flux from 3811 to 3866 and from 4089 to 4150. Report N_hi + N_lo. 14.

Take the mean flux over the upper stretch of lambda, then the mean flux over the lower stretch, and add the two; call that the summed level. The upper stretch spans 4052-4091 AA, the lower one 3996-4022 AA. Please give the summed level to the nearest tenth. 17.9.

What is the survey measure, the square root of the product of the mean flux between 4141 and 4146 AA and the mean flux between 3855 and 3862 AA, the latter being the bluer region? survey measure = 9.8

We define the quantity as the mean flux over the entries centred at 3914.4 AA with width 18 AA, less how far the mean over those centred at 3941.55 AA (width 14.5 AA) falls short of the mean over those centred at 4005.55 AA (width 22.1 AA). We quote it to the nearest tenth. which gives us 10.8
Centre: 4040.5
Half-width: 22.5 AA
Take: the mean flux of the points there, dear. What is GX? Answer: 8.7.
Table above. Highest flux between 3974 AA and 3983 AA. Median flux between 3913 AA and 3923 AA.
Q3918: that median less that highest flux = -2.3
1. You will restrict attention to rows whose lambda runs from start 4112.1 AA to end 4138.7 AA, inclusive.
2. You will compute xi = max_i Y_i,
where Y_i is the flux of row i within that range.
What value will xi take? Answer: 10.6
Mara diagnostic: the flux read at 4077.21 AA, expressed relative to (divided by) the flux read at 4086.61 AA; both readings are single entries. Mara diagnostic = 1.00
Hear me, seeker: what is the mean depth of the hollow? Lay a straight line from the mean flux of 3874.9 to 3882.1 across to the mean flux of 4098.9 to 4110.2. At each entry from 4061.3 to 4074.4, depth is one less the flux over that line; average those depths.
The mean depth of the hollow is 0.251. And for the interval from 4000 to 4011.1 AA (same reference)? 0.242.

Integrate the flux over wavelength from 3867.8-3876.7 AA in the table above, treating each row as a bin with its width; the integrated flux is 97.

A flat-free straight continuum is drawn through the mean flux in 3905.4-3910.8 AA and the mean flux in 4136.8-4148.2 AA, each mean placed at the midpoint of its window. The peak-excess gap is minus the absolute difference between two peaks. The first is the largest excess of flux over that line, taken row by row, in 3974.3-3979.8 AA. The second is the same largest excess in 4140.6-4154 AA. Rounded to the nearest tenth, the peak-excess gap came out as -2.0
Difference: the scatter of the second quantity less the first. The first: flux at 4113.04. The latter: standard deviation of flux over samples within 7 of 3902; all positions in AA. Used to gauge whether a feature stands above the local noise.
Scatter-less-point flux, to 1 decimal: -10.0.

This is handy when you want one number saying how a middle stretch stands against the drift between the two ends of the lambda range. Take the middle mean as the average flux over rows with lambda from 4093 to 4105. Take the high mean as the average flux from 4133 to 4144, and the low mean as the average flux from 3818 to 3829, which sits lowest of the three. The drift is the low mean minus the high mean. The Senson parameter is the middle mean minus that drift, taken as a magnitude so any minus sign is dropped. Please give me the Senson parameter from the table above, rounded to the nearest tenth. 10.0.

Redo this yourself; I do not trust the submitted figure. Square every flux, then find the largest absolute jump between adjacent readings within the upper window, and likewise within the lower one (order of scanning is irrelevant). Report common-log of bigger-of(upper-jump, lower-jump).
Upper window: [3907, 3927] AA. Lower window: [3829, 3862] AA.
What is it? 1.17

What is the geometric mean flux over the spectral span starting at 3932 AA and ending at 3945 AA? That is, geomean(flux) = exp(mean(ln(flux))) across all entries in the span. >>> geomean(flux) 10.1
